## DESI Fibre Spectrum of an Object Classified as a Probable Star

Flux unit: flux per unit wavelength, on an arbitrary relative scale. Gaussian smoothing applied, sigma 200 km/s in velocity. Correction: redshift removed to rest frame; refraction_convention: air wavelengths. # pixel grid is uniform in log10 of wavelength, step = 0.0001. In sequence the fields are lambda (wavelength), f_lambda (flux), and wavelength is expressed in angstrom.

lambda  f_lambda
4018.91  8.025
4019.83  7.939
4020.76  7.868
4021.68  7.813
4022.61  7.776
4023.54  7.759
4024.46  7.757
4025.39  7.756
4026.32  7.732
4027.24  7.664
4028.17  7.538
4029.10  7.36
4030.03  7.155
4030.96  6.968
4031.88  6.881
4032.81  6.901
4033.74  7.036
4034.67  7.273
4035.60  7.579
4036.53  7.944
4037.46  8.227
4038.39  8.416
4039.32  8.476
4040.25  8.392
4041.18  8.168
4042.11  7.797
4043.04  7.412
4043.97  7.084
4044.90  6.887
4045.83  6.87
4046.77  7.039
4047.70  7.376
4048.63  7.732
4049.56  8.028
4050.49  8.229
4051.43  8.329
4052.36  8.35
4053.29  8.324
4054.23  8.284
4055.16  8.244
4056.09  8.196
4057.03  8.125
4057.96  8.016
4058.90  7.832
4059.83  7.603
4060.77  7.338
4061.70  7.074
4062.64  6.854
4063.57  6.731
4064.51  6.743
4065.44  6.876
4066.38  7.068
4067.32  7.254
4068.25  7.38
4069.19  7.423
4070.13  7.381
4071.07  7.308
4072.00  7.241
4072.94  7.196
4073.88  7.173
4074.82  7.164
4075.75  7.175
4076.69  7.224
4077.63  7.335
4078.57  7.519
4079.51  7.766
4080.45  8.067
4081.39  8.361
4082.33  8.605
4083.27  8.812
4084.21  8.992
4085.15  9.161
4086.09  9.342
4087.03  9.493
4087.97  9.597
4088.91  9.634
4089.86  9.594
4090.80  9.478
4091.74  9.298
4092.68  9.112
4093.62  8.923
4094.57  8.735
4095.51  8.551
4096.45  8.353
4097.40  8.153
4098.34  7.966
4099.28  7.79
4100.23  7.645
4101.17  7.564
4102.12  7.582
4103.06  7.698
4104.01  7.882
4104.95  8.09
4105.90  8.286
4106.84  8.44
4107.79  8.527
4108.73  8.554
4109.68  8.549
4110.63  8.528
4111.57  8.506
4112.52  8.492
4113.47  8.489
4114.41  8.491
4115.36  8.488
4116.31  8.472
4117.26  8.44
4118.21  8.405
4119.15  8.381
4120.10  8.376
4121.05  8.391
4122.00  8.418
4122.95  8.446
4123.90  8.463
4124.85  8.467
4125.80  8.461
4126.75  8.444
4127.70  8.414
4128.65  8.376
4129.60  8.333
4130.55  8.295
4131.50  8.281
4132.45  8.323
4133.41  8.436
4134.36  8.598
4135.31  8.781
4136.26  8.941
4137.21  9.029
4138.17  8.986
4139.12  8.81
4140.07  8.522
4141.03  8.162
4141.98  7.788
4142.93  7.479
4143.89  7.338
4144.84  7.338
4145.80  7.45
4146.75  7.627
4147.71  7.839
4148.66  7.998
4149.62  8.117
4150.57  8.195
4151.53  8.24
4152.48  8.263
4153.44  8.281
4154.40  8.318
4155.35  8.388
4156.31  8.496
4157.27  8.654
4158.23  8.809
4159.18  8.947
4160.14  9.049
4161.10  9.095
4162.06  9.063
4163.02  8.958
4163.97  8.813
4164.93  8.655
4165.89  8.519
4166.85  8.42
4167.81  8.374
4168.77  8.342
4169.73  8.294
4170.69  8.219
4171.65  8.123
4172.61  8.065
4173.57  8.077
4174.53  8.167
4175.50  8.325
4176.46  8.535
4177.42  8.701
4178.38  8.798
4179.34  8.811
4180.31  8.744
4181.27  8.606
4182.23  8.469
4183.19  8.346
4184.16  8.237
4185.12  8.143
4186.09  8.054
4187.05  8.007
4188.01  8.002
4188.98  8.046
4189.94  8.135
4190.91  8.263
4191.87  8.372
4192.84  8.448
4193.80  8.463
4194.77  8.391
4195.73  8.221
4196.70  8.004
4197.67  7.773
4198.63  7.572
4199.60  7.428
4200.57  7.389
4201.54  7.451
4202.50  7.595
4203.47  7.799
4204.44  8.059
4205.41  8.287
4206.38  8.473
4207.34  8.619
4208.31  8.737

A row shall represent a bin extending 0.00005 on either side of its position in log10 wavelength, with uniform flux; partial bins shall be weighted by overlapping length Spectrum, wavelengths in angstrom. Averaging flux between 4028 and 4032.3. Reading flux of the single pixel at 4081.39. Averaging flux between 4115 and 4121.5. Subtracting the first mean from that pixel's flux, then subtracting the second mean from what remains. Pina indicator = -7.2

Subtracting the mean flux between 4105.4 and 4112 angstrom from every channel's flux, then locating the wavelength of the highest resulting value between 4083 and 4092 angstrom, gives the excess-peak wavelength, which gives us 4088.91 angstrom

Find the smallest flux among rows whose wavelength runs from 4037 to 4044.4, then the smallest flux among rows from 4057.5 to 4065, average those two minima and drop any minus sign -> 6.9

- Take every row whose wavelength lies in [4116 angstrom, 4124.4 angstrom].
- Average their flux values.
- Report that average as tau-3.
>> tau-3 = 8.42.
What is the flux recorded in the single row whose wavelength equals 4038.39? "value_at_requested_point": 8.416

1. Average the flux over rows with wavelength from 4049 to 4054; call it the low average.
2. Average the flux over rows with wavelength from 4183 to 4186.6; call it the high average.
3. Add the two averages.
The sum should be 16.4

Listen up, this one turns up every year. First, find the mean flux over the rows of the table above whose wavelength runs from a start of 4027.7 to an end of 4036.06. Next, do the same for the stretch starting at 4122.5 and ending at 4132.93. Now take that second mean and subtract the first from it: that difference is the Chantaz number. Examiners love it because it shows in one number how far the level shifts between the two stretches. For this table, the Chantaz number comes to 1.2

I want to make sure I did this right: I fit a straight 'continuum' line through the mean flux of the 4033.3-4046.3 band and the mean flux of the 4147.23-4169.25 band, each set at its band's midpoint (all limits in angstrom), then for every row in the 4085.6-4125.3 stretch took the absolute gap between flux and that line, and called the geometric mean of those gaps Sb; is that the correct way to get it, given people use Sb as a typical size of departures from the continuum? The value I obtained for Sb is 0.35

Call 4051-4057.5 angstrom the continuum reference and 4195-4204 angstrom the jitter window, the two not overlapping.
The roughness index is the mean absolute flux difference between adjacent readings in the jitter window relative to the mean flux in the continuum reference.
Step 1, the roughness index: 0.019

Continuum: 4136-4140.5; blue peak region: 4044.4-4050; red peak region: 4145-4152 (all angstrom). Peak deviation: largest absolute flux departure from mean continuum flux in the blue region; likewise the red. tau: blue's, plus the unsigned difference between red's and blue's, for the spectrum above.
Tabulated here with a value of 2.6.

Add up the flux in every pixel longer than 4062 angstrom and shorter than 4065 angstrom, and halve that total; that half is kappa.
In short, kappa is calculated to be 10.2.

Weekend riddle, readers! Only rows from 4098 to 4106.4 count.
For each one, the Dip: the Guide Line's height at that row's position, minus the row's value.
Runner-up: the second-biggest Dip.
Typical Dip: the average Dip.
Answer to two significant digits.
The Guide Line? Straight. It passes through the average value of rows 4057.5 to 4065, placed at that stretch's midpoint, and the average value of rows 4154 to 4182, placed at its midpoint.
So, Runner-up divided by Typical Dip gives -2.9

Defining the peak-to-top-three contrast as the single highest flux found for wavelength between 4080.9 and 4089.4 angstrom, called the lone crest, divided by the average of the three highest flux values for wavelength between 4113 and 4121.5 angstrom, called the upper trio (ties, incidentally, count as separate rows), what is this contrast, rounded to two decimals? 1.13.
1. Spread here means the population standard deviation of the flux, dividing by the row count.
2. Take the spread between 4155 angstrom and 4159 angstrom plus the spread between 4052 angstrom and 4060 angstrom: 0.40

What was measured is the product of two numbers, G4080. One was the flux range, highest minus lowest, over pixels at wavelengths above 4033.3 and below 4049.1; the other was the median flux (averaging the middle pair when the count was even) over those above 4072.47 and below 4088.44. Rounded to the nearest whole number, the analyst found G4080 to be 13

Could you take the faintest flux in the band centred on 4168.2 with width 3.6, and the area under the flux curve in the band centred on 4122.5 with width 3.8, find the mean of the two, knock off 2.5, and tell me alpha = 17.7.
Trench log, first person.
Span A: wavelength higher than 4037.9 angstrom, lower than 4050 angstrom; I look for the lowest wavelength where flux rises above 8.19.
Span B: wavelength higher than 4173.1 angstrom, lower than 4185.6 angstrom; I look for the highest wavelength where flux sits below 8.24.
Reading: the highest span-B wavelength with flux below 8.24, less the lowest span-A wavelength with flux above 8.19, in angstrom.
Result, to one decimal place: 146.7 angstrom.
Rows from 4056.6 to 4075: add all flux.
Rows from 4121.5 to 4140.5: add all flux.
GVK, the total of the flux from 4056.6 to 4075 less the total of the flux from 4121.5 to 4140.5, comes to -25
